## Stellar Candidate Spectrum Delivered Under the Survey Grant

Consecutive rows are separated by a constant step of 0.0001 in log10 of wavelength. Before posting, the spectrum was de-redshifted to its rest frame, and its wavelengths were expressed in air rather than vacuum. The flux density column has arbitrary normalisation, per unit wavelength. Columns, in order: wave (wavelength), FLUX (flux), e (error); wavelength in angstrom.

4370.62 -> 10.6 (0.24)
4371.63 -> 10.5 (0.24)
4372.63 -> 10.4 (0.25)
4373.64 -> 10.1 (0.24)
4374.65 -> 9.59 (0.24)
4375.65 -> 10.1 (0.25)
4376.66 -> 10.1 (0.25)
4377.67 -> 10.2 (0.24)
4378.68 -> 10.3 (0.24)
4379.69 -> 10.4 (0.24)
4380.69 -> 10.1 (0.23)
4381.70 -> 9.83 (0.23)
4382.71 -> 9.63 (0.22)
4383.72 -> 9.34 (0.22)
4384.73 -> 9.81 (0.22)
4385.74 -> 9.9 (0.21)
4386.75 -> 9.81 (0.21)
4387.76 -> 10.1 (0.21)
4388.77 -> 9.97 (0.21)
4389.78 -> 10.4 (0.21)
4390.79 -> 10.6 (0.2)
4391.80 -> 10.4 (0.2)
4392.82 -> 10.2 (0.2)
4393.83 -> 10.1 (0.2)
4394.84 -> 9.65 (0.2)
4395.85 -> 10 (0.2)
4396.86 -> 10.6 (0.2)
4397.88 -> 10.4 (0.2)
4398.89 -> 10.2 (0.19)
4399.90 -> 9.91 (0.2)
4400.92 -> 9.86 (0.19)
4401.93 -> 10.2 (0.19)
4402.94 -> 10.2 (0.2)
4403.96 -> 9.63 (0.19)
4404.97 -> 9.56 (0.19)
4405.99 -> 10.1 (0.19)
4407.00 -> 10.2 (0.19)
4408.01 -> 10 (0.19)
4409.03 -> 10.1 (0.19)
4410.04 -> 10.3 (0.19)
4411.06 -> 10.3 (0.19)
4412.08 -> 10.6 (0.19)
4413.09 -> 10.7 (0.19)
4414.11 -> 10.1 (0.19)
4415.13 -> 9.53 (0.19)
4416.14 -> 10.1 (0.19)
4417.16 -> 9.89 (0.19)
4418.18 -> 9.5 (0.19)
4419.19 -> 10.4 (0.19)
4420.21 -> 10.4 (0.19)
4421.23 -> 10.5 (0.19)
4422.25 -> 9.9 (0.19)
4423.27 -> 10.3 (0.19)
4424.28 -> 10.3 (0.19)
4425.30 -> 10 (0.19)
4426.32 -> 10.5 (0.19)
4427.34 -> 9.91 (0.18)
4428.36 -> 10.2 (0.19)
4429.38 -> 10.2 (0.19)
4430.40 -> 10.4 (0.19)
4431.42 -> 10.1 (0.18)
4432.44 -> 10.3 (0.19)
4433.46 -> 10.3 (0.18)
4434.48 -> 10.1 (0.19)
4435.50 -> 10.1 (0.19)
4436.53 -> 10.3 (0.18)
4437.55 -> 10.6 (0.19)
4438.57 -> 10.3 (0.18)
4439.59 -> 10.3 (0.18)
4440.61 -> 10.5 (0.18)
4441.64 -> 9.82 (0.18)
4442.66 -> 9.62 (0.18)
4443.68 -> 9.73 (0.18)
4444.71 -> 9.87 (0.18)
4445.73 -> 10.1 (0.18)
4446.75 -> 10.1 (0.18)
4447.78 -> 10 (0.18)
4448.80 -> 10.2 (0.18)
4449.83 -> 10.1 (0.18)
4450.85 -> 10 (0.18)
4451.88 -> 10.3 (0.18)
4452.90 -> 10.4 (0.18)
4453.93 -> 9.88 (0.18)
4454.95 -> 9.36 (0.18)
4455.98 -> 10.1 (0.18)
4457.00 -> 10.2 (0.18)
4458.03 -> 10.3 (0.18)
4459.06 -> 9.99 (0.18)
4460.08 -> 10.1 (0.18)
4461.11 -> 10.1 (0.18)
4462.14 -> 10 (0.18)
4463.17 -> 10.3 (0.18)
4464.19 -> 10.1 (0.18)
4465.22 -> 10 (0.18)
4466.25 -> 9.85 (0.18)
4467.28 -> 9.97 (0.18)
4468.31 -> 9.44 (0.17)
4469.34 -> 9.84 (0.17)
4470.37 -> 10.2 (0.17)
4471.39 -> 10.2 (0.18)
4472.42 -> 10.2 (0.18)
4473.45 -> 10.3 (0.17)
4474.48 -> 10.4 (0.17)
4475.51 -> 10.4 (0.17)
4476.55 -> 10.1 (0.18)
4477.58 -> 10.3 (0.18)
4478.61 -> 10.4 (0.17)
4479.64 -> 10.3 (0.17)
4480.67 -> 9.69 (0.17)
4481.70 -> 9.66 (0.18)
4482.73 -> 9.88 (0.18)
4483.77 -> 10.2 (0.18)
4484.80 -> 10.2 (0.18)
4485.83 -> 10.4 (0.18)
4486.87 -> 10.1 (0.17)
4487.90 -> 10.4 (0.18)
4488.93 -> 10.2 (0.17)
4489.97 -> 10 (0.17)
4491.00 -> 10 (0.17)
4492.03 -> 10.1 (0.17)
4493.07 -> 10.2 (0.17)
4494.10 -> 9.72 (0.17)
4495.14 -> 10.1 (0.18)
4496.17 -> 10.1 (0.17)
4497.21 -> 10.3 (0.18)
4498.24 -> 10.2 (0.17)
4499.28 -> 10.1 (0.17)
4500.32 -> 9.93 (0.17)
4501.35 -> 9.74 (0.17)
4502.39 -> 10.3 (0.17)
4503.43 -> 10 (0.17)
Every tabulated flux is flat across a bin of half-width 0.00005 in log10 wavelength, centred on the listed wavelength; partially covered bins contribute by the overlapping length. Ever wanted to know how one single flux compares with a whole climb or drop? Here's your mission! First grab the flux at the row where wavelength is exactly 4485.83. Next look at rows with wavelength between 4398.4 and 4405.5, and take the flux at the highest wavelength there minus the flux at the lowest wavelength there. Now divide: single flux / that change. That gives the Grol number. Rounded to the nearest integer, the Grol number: -16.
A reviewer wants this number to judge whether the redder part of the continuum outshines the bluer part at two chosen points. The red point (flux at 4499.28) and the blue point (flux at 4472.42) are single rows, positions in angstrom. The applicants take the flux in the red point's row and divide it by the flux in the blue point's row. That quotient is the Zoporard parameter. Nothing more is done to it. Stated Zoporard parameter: 0.99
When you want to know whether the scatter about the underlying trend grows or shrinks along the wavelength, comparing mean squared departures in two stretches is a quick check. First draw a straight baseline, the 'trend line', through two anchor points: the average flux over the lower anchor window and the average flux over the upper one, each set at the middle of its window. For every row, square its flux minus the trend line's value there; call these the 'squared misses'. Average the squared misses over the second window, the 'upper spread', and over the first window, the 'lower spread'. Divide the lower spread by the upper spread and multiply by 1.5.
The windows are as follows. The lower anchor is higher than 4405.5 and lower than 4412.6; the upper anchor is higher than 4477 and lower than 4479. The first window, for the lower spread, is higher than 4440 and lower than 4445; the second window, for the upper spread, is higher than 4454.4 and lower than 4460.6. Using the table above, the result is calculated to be 1.94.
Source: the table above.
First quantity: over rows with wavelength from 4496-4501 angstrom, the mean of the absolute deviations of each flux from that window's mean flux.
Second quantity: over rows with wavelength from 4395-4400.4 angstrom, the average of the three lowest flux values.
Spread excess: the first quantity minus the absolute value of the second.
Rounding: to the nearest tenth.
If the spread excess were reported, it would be -9.9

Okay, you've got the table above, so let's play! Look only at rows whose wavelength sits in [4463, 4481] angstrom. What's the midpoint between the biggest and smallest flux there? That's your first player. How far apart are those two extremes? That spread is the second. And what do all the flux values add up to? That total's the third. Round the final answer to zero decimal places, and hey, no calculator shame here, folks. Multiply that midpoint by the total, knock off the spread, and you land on 1804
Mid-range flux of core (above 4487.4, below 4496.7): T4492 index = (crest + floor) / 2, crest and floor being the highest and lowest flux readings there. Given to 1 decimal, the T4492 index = 10.1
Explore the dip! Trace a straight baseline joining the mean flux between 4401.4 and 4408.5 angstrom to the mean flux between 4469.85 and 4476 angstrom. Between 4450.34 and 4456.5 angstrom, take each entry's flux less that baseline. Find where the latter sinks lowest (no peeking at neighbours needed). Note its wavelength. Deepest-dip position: 4454.95 angstrom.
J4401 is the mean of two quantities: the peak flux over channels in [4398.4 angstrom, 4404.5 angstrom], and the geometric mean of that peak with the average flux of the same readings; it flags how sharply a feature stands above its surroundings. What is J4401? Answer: 10.15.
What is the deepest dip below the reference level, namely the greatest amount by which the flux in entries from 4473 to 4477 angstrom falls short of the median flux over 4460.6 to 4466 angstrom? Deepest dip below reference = 0.000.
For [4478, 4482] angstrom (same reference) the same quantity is 0.440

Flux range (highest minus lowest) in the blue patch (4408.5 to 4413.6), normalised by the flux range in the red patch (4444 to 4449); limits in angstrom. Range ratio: 1.8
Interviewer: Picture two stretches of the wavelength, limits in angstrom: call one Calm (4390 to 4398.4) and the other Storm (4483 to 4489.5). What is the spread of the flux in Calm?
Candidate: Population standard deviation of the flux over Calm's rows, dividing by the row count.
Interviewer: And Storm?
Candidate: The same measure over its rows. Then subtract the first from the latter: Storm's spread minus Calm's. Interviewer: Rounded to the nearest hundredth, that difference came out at -0.19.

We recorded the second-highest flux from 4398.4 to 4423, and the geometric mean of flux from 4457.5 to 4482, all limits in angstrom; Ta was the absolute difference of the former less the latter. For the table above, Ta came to 0.51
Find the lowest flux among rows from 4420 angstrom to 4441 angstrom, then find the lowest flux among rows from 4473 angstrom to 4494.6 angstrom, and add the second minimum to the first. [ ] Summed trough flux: 19.6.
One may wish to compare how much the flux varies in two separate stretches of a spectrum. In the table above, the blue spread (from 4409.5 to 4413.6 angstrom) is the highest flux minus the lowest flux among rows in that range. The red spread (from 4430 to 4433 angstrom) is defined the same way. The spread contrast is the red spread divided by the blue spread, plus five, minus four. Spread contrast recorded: 2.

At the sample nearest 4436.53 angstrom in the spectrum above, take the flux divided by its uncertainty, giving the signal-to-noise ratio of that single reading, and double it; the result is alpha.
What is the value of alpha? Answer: 114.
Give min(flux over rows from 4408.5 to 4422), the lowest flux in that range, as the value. 9.5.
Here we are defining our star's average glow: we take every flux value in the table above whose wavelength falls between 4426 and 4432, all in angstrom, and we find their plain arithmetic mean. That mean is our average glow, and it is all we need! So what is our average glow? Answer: 10.2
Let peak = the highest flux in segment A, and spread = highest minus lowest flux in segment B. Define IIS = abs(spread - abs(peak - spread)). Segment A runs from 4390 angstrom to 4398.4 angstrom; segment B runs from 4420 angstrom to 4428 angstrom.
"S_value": 9.4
